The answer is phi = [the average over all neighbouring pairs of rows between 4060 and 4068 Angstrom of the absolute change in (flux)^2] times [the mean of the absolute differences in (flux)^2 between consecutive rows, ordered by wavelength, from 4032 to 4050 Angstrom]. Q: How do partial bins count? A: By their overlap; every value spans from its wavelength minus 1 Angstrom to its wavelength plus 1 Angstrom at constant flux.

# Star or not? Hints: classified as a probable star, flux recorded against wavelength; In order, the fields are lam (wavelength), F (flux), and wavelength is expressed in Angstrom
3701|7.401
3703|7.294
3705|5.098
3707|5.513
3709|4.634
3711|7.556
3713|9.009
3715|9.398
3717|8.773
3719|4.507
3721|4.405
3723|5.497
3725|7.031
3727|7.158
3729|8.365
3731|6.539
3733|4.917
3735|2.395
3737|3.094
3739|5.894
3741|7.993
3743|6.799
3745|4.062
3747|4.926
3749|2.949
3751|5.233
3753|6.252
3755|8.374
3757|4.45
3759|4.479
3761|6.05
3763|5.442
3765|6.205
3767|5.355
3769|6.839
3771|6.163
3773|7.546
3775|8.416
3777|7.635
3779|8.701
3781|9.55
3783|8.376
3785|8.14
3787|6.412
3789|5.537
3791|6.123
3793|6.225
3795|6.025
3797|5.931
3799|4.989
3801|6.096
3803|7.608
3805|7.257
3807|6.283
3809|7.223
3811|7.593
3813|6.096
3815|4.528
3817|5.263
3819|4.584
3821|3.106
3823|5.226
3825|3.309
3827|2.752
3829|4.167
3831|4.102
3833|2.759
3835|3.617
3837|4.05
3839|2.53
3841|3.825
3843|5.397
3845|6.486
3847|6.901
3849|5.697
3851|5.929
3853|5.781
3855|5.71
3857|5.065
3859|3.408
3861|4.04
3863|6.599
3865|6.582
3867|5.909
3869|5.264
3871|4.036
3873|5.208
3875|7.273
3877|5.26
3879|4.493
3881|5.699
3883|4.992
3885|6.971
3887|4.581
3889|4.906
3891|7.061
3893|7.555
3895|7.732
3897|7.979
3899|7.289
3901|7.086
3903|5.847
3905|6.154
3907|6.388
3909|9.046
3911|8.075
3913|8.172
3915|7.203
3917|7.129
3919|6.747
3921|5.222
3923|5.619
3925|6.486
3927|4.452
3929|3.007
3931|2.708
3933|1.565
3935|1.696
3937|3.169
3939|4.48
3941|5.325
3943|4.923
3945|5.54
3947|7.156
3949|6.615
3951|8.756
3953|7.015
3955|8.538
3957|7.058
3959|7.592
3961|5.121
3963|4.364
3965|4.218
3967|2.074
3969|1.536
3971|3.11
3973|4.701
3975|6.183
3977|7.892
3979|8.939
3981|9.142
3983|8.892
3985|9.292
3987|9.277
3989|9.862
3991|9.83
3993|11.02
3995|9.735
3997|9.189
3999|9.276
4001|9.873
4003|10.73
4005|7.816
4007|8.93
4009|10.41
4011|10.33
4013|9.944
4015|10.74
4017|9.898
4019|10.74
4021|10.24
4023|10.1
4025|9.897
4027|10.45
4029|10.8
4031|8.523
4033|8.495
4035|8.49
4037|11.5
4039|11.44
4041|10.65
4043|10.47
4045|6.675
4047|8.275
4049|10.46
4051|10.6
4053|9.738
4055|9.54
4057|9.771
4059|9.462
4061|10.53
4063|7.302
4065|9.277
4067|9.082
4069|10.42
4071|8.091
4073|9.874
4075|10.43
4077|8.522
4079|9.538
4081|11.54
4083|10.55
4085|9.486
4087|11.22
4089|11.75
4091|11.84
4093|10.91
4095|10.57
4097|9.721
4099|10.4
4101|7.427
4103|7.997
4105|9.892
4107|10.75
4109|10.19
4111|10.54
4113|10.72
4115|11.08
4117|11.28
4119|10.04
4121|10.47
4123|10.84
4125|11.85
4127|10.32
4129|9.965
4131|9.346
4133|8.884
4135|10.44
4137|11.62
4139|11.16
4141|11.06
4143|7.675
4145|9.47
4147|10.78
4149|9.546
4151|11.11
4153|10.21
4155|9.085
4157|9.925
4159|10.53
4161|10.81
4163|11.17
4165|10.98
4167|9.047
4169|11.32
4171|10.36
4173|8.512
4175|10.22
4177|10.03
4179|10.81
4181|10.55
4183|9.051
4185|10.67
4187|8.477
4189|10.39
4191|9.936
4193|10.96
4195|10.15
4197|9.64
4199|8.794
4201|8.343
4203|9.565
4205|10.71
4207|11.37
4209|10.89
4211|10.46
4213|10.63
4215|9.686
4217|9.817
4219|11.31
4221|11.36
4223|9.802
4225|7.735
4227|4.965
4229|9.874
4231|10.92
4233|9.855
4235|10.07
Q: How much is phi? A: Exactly 832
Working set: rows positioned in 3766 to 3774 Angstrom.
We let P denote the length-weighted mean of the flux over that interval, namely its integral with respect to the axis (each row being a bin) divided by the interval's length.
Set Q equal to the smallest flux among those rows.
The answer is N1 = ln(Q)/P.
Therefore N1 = 0.26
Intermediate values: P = 6.5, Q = 5.355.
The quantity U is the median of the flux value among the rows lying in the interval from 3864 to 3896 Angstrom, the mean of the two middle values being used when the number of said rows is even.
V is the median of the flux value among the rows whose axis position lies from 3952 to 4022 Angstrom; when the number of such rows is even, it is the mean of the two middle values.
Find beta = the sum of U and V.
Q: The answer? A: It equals 14.6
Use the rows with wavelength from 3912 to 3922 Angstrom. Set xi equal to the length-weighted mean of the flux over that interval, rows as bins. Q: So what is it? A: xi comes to 6.9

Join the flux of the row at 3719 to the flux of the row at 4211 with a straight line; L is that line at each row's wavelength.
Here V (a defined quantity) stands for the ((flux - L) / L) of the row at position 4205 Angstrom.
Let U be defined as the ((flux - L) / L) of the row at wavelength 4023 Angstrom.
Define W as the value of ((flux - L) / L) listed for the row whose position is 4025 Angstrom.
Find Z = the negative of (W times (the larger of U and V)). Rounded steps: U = 0.23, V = 0.031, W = 0.206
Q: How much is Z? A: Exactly -0.05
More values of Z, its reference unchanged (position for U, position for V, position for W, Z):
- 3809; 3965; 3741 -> -0.20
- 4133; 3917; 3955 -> -0.01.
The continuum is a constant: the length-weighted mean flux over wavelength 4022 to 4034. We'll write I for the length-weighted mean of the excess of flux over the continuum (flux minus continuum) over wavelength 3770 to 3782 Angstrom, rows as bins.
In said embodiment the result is -1.7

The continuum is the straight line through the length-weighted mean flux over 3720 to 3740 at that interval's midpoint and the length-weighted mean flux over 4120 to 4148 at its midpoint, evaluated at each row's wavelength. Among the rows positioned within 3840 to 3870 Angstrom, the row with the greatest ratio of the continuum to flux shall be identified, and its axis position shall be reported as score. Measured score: 3859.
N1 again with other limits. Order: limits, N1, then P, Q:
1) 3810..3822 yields 0.22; 5.2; 3.106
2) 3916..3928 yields 0.25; 5.9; 4.452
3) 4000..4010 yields 0.22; 9.6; 7.816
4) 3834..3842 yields 0.26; 3.5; 2.53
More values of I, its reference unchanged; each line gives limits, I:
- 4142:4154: 0.1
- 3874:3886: -3.9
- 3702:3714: -3.2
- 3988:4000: 0.1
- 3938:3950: -4.0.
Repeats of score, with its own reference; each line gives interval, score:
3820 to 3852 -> 3839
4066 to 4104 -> 4101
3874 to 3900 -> 3879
